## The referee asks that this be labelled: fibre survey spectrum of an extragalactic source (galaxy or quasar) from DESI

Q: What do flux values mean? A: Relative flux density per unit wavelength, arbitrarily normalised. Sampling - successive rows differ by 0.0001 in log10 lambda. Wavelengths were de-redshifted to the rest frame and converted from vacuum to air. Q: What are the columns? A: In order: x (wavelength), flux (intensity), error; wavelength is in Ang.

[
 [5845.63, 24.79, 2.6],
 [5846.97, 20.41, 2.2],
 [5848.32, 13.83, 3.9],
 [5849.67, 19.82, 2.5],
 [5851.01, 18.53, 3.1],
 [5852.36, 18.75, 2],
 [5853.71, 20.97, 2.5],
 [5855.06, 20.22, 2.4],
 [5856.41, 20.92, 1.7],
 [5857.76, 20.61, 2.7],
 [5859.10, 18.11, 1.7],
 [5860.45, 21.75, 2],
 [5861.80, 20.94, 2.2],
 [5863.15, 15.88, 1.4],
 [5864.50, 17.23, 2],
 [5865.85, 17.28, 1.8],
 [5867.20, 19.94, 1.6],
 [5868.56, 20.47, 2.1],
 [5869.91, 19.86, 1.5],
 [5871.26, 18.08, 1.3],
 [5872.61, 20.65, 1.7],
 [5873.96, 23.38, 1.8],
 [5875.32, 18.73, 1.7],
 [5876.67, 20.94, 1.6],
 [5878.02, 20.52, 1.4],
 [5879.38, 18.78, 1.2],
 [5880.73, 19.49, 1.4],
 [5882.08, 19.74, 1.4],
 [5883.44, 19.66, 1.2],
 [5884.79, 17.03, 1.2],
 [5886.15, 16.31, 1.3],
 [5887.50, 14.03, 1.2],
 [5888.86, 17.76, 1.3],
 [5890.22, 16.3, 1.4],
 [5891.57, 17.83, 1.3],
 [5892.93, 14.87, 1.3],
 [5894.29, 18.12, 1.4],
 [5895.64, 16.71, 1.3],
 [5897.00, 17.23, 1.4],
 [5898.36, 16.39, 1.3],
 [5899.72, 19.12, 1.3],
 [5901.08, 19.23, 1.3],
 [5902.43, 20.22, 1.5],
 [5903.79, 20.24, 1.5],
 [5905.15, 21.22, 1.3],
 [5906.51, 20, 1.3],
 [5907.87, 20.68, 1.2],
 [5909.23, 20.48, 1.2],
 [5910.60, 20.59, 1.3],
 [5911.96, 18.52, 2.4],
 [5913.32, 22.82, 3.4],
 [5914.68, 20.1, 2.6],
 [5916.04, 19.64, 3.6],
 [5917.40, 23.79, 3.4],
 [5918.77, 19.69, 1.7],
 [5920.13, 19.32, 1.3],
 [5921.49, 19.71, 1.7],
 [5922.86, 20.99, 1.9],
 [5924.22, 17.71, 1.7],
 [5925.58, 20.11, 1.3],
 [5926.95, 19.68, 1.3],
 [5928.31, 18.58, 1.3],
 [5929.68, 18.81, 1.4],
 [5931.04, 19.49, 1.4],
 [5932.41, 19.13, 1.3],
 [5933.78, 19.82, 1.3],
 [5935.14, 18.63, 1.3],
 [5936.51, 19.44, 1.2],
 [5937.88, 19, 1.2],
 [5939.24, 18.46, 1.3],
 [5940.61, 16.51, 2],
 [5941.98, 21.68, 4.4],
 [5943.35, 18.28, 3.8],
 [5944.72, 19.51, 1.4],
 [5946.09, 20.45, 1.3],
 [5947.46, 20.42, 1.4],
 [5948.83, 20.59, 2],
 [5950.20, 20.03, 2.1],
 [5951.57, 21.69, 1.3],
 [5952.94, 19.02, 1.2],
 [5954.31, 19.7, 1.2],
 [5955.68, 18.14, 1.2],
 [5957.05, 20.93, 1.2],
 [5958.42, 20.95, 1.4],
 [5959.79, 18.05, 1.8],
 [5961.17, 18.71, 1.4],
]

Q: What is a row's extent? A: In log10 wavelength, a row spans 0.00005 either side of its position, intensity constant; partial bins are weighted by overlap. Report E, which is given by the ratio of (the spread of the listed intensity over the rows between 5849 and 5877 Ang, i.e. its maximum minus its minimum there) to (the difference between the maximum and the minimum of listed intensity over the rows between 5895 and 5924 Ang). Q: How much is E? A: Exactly 1.01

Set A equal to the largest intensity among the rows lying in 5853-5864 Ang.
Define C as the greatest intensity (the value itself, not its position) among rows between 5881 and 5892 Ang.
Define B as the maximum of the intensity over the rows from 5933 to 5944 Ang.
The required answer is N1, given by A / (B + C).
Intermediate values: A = 21.75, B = 21.68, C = 19.74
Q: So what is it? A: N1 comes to 0.53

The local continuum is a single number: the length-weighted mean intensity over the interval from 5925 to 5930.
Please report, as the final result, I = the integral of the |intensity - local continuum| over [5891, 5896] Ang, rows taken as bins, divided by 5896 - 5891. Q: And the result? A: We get 2.4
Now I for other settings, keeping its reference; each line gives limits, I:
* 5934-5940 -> 0.5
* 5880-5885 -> 0.7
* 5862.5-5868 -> 2.0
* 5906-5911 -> 1.1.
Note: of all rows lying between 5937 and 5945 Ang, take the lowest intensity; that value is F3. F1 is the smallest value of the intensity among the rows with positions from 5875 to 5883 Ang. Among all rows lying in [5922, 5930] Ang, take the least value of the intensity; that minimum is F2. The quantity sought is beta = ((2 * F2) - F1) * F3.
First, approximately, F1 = 18.73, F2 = 17.71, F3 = 16.51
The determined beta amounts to 276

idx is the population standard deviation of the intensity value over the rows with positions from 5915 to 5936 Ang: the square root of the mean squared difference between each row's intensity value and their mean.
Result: 1.3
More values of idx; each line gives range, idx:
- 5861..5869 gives 1.9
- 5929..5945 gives 1.1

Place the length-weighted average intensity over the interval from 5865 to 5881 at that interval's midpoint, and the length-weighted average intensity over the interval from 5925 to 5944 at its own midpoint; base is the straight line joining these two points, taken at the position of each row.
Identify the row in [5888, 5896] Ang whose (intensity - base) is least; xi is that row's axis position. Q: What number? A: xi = 5892.93 Ang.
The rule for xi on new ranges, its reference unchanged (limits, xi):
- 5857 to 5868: 5863.15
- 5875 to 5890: 5887.50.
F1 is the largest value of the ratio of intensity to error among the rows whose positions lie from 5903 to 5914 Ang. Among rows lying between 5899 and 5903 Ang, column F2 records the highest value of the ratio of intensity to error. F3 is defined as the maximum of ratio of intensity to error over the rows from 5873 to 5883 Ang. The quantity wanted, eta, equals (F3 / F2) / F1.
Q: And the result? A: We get 0.061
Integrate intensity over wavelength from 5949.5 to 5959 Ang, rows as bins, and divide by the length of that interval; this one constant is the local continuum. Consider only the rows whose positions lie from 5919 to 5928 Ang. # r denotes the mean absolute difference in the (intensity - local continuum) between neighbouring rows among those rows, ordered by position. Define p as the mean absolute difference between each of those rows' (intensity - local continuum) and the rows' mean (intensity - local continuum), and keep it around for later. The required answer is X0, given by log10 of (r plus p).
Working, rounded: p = 0.7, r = 1.6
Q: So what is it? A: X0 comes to 0.36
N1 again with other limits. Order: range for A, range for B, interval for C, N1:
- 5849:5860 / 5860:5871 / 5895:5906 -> 0.49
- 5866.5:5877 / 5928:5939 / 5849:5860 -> 0.57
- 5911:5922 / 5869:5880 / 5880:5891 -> 0.55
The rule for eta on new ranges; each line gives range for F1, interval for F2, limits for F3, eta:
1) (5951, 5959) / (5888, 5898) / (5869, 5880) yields 0.065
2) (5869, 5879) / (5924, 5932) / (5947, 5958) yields 0.077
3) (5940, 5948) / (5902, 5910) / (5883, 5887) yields 0.060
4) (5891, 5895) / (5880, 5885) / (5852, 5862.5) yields 0.055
